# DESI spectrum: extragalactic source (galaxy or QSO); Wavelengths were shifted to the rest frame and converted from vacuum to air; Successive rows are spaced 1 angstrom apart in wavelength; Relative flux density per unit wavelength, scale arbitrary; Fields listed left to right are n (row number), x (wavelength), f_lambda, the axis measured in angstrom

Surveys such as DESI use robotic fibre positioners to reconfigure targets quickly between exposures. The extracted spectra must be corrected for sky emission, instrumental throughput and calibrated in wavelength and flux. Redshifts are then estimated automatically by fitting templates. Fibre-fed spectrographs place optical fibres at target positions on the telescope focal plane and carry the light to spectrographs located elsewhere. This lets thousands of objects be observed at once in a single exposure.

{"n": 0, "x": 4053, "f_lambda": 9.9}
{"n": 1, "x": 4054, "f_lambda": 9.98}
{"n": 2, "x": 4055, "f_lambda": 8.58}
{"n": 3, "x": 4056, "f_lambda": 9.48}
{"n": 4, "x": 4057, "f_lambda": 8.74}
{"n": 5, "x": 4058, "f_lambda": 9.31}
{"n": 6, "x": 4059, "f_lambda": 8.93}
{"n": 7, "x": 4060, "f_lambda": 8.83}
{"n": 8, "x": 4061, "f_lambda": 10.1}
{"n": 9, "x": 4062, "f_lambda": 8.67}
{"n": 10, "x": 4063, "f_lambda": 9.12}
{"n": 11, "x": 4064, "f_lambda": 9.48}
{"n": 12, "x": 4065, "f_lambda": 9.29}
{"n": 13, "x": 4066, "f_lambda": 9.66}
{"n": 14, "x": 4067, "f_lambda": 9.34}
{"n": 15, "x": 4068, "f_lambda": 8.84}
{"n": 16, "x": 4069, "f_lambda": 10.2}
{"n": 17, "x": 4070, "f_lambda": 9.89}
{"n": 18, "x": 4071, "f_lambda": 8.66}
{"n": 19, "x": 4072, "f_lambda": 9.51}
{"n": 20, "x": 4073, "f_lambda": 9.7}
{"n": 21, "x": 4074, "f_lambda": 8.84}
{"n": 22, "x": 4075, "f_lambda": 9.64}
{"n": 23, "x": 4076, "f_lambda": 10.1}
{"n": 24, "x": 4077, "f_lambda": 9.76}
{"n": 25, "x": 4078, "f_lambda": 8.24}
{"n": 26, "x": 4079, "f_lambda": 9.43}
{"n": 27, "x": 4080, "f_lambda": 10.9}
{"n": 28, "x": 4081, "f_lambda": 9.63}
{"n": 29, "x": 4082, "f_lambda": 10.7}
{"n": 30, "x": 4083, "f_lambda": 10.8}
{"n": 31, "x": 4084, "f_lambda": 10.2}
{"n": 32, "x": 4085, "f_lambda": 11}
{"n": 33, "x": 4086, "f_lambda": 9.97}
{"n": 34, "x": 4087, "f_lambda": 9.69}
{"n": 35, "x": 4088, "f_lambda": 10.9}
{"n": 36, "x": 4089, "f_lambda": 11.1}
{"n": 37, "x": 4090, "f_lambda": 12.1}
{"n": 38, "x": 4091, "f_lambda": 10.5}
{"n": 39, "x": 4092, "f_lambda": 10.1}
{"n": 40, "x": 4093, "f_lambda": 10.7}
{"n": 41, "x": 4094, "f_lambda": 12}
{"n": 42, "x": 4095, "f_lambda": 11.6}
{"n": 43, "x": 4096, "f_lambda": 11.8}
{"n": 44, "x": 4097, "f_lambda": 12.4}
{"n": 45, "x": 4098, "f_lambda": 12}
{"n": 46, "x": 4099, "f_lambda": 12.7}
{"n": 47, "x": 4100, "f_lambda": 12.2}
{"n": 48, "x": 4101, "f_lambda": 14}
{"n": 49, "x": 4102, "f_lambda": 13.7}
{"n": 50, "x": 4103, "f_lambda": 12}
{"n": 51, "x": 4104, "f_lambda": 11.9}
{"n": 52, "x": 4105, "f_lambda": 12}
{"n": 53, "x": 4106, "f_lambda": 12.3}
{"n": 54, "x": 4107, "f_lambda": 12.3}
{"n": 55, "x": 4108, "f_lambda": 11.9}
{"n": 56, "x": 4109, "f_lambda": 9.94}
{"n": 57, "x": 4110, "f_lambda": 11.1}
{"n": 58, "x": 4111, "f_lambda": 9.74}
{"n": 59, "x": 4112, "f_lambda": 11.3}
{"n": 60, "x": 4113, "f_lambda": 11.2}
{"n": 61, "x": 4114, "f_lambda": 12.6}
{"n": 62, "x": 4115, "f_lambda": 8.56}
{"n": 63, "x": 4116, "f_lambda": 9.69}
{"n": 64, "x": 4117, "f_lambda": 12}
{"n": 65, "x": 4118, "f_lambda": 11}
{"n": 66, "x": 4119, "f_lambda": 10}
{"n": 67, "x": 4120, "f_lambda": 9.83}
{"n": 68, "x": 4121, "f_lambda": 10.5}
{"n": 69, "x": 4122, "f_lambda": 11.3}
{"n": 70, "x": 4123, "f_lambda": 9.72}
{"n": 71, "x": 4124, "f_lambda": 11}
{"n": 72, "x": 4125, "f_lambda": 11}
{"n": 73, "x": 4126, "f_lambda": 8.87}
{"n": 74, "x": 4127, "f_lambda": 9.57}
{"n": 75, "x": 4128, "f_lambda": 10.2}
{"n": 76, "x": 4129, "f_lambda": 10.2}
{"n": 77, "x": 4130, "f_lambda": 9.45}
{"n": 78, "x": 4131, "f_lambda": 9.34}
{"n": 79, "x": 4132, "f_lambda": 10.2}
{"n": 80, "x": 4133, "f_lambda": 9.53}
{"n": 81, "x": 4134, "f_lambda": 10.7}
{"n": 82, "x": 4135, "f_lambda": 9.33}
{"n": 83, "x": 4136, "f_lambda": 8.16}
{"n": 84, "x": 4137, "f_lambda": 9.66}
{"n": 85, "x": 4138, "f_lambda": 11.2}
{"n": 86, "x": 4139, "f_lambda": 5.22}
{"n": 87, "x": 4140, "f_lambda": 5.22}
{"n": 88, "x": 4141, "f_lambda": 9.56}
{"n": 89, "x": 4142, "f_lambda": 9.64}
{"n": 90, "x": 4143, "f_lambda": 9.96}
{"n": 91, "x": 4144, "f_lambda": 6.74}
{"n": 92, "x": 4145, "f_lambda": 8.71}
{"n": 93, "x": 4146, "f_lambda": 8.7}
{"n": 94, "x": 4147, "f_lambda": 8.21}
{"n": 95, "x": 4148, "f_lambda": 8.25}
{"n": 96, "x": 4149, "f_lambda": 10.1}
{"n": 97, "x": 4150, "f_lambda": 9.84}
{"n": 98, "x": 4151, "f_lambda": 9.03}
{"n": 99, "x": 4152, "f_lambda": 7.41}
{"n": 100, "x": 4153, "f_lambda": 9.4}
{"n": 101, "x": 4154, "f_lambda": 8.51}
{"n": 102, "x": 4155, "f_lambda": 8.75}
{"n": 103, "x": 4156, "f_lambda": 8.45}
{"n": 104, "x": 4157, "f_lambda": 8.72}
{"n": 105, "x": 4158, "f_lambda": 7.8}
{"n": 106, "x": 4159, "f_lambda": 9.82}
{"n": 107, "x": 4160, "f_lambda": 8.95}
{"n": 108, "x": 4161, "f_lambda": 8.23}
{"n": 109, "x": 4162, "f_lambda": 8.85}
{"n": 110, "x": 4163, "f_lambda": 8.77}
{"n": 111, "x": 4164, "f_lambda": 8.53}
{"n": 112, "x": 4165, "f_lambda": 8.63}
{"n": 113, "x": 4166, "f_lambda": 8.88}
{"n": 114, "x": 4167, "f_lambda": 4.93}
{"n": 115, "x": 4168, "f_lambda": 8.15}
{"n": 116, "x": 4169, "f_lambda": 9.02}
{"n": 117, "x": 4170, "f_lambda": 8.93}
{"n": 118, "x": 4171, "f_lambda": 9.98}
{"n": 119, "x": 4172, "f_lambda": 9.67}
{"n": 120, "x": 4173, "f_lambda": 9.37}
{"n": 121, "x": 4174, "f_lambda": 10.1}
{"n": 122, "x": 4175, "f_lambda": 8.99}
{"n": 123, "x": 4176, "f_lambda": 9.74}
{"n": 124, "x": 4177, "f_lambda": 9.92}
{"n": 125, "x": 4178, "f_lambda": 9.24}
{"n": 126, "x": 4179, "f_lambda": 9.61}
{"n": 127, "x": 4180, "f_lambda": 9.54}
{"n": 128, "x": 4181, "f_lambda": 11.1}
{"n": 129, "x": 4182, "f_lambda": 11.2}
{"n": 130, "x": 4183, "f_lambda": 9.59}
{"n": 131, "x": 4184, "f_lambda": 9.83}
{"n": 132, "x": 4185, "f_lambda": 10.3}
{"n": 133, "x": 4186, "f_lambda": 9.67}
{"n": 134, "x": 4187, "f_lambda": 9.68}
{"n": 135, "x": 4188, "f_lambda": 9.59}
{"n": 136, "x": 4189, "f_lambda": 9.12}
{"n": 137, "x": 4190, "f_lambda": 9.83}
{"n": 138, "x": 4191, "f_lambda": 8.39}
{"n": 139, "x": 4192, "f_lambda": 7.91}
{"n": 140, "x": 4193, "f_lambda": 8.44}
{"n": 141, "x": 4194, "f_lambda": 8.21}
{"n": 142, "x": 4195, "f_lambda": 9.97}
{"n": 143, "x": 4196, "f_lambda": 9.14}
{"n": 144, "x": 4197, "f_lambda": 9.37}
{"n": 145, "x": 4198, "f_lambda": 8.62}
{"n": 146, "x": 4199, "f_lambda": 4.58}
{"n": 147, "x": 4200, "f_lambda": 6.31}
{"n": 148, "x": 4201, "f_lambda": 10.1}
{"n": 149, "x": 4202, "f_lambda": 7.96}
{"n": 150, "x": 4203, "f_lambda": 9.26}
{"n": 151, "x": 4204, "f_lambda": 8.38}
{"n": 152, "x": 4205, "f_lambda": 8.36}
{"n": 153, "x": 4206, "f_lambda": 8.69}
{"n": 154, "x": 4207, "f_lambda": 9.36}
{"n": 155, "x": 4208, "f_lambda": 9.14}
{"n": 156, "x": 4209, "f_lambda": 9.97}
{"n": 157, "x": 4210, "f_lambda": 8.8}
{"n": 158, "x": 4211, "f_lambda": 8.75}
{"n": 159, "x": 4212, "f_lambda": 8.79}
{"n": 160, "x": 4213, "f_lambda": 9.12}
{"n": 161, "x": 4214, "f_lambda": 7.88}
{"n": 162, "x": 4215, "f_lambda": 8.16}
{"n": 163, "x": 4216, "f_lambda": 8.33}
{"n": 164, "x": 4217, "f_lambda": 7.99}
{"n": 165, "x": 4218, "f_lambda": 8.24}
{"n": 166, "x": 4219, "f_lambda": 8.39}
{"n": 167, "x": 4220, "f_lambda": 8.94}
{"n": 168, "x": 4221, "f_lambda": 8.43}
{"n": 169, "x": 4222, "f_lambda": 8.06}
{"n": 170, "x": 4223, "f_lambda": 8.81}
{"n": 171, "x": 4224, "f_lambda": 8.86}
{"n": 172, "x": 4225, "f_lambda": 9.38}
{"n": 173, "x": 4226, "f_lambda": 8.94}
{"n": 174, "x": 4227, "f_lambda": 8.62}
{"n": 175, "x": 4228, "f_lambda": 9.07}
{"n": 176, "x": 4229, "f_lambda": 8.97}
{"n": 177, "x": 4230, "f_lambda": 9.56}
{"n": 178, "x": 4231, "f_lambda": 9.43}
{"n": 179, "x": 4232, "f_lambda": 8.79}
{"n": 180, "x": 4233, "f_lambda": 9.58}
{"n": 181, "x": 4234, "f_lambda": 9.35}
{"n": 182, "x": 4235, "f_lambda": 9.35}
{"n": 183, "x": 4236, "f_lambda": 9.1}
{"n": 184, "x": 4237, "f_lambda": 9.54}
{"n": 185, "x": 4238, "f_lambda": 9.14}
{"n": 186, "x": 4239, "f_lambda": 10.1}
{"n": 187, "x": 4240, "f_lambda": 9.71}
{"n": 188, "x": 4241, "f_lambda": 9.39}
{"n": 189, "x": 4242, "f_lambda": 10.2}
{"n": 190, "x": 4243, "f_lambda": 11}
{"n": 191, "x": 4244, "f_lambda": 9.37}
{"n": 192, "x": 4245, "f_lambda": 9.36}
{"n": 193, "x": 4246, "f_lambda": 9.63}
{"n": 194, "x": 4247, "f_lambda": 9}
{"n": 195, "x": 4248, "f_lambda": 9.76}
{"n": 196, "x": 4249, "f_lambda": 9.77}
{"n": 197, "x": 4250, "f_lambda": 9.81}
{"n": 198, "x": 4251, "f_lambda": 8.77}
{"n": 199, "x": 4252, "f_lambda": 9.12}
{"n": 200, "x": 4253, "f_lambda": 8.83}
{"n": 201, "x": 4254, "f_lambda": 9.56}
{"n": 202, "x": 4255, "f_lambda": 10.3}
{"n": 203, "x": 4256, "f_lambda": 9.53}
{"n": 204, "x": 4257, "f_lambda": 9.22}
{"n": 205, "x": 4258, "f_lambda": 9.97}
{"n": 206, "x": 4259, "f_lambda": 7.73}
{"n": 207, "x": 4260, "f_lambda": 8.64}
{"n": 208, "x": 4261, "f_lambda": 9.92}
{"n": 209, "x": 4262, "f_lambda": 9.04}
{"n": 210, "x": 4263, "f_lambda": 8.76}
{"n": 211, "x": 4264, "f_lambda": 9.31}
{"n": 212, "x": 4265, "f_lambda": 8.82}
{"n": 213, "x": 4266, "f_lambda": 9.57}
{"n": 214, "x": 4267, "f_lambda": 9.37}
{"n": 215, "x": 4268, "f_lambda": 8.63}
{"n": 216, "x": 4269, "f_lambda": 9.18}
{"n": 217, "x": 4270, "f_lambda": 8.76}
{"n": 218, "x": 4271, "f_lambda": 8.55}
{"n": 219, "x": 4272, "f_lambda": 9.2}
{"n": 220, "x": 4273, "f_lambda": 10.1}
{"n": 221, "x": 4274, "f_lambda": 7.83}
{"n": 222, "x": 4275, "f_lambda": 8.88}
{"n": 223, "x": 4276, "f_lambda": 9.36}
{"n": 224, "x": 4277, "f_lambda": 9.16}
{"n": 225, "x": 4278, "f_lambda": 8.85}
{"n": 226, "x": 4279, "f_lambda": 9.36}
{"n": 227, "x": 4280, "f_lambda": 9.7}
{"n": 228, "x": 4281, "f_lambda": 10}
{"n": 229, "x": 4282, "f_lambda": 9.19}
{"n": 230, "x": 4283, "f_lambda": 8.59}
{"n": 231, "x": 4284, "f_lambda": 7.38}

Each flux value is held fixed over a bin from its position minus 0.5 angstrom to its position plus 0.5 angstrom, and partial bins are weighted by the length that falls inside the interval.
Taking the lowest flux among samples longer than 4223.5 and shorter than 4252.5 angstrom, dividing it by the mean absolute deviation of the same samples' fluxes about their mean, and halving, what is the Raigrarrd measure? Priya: 11.9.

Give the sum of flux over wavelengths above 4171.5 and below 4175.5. 38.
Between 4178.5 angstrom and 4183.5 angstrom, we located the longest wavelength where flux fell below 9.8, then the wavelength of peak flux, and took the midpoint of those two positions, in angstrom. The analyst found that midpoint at 4182.5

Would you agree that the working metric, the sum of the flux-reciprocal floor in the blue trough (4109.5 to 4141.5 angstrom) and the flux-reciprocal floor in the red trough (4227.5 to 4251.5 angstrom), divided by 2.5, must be 0.0681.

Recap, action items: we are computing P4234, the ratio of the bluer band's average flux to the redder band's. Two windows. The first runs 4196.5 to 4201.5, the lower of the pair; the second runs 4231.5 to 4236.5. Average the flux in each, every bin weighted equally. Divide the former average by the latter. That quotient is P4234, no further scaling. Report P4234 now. 0.84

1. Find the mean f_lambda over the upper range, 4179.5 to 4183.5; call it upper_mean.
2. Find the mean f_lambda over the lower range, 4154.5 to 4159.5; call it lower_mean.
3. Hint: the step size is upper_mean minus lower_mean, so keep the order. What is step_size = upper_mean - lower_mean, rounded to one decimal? 1.6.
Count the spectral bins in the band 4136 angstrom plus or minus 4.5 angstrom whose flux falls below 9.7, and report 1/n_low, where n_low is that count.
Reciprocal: 0.17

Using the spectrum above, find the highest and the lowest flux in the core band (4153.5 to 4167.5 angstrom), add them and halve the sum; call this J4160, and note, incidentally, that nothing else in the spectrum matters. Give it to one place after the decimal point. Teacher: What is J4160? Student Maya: 7.4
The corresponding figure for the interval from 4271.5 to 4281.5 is 9.0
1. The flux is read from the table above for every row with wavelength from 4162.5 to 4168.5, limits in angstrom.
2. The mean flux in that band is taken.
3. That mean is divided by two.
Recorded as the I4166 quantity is 4.0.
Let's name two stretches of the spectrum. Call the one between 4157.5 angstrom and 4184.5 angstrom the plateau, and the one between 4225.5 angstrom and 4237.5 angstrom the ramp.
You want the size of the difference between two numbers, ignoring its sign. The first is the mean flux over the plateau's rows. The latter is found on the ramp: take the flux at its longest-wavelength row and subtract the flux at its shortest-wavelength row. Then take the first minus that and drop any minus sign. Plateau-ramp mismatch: 8.6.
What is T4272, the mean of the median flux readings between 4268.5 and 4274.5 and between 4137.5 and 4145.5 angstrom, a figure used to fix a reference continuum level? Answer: 9.1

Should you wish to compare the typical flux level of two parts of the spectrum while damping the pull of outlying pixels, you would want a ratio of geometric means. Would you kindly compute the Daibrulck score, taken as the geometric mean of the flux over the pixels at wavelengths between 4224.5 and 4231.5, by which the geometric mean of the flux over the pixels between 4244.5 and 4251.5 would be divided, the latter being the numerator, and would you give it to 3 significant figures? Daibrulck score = 1.03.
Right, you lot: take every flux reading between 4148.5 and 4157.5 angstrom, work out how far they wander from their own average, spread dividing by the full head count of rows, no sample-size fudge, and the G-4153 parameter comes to 0.76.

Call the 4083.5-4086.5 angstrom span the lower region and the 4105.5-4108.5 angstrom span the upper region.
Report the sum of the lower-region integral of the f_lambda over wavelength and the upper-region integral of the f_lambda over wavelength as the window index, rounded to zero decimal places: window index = 68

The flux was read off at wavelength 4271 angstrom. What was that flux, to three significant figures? 8.55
